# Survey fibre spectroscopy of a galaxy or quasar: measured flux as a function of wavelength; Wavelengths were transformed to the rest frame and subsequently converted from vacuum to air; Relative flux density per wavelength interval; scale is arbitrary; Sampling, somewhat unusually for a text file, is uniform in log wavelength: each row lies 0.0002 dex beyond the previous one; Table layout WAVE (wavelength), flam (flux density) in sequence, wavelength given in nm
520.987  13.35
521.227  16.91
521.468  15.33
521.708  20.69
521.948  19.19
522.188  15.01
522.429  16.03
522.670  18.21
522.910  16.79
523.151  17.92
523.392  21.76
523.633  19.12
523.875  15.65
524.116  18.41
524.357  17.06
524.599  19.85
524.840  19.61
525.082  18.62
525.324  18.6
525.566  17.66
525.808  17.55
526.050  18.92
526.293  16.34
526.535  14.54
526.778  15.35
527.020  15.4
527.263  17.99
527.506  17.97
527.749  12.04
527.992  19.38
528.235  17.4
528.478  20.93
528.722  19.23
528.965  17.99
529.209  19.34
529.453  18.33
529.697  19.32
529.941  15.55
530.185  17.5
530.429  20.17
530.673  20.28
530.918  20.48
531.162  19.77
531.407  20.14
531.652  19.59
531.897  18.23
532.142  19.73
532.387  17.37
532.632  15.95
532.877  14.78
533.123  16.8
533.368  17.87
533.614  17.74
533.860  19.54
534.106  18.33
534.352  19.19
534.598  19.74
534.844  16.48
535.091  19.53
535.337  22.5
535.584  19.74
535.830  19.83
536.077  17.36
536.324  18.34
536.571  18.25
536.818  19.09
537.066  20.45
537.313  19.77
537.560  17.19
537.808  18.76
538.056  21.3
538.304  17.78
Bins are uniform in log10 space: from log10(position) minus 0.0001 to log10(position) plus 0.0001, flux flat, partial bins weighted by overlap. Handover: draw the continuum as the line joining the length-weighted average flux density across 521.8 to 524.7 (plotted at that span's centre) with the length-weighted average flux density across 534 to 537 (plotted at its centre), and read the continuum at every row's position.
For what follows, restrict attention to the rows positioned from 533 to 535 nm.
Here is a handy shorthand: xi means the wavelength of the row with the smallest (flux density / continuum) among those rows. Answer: 534.844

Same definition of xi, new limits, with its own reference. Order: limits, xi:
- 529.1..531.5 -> 529.941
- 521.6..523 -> 522.188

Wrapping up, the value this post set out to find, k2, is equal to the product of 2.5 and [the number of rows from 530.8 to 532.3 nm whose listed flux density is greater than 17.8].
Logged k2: 15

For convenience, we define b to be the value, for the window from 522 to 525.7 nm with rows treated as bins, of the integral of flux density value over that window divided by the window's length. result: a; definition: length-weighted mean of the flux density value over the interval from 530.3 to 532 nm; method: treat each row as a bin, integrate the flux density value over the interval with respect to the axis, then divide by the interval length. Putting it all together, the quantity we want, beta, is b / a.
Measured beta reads 0.91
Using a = 19.8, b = 18.0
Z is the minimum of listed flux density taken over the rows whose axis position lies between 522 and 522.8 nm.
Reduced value 15.01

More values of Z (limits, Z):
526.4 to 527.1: 14.54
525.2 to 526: 17.55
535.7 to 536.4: 17.36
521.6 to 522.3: 15.01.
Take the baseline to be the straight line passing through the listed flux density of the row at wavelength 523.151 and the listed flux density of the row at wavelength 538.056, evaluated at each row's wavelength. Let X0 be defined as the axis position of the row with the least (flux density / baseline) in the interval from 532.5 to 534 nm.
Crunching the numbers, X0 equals 532.877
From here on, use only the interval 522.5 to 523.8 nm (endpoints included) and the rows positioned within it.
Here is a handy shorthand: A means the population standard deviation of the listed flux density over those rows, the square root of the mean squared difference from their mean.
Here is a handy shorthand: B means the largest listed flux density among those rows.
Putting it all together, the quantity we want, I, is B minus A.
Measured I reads 20.1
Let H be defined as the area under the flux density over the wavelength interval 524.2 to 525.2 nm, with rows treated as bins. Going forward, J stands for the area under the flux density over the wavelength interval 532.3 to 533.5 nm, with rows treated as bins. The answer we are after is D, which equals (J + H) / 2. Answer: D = 19.3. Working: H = 19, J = 20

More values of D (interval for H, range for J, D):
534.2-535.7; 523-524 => 23.9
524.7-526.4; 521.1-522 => 23.5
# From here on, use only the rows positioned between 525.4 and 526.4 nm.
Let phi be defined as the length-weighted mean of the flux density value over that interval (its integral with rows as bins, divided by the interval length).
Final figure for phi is 17.7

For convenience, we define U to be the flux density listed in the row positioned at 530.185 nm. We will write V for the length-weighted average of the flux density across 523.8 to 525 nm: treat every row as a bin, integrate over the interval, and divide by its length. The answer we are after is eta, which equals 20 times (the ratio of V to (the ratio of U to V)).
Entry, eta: 380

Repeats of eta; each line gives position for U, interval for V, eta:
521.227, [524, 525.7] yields 407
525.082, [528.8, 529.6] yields 372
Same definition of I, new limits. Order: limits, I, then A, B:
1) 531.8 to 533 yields 18.0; 1.73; 19.73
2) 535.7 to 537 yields 19.0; 0.83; 19.83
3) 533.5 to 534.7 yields 19.0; 0.76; 19.74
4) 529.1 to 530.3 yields 17.9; 1.41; 19.34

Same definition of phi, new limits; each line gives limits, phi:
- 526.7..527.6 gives 16.7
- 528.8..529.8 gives 18.8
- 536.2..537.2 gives 19.0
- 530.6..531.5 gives 20.2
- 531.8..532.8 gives 17.7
